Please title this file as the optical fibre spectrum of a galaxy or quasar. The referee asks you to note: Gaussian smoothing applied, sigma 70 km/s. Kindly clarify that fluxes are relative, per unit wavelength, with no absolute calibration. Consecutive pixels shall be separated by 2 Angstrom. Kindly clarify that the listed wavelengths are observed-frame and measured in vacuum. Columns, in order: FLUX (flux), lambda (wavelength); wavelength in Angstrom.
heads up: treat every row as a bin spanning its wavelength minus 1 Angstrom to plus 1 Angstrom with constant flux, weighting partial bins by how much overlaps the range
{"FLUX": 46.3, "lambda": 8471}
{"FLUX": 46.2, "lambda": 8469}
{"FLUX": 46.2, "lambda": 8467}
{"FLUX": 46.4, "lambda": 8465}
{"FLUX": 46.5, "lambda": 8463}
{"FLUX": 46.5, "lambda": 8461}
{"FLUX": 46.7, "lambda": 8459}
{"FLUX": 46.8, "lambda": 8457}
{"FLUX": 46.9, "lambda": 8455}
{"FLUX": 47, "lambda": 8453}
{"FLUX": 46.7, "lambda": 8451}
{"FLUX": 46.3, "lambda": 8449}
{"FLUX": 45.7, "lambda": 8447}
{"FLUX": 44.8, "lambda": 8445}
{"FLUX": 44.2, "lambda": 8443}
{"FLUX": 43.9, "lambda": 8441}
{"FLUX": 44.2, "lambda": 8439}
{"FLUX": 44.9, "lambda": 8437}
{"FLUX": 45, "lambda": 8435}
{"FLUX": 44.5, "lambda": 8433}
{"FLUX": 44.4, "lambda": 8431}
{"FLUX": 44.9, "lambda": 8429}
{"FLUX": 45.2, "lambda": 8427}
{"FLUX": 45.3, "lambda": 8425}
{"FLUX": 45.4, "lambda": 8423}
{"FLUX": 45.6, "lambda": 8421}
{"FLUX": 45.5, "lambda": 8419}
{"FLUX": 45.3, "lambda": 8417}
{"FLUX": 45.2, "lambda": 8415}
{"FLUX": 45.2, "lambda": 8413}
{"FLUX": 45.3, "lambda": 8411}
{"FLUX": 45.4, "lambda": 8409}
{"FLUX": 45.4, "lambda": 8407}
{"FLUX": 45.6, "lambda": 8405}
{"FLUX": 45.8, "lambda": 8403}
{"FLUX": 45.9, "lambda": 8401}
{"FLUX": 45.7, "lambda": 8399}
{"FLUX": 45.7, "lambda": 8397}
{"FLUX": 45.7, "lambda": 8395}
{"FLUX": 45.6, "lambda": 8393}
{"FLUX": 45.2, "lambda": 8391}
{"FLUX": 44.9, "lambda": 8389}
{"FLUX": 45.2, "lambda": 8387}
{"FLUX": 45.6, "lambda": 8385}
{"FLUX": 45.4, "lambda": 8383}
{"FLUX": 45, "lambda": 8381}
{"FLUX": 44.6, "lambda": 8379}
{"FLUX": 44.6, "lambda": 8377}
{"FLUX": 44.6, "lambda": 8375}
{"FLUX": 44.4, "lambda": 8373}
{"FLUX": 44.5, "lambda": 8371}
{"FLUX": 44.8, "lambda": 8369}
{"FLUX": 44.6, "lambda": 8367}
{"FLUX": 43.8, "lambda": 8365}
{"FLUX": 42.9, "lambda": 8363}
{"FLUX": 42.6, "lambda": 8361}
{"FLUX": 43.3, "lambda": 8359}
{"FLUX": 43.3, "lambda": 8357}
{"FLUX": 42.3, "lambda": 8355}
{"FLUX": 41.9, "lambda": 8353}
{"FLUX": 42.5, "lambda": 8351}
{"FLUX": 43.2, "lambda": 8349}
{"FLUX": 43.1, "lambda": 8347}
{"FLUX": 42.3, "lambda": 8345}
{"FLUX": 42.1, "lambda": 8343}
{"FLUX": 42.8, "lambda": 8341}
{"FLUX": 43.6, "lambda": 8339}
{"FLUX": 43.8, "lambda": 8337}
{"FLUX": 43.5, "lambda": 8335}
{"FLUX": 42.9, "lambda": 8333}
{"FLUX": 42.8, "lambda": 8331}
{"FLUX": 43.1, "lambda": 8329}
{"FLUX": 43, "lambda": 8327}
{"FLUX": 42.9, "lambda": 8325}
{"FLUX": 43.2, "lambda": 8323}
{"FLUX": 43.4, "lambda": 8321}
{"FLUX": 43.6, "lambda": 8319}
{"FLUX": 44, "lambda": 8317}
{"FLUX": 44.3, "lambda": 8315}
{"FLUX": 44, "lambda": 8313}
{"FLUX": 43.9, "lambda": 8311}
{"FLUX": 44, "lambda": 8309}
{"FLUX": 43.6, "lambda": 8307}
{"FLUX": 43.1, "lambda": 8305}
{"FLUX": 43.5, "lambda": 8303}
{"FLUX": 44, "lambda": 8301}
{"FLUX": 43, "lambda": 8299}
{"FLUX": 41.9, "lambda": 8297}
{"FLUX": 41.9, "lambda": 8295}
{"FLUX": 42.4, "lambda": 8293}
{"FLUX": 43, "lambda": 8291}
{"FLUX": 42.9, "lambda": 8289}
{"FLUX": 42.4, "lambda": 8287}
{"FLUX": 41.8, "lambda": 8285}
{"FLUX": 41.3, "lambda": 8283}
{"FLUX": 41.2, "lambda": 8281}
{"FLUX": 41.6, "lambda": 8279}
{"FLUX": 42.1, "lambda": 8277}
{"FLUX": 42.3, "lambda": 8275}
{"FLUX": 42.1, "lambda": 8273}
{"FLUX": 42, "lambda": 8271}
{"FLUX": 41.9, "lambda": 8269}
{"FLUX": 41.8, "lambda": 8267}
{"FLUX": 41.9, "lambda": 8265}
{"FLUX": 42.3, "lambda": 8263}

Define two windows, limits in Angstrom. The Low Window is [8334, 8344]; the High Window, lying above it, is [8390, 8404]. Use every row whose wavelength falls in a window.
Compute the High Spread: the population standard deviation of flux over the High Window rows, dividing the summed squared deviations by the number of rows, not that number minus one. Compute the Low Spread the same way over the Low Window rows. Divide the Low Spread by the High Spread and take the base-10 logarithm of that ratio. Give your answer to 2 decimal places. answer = 0.48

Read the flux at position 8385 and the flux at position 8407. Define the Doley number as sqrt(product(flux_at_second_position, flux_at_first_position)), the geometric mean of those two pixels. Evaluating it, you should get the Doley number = 45.5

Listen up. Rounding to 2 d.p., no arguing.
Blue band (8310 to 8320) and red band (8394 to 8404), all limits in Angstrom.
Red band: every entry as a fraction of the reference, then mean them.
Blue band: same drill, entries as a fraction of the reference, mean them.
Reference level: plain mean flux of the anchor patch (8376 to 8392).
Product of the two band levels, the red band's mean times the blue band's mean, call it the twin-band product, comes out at 0.99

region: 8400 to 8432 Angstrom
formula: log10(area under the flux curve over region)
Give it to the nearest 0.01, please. 3.16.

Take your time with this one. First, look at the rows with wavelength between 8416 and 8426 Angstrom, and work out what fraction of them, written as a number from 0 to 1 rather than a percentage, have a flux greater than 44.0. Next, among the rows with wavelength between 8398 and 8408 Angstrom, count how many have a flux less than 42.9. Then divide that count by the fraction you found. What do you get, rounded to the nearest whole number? 0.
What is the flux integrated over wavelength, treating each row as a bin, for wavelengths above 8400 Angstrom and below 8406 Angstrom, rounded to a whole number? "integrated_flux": 275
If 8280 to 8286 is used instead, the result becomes 249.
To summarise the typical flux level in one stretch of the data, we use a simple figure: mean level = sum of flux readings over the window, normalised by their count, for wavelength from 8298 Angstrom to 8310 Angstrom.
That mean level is 43.5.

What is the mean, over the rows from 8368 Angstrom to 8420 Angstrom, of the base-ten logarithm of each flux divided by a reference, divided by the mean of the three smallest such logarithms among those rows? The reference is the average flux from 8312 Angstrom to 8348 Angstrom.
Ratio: 1.6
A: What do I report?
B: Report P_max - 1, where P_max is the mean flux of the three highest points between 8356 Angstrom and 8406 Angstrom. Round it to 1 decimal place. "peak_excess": 44.8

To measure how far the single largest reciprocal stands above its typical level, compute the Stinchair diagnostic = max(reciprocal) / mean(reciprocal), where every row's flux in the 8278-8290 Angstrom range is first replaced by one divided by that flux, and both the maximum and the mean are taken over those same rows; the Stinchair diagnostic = 1.016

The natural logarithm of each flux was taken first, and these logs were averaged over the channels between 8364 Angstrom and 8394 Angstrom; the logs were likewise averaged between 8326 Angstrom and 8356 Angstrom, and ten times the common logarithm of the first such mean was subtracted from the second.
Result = -2.04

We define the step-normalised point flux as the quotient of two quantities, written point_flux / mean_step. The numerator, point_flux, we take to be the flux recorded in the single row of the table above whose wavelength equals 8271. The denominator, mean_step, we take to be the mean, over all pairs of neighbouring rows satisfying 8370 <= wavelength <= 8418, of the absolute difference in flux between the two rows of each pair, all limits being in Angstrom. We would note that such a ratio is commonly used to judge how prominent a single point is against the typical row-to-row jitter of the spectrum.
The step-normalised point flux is 254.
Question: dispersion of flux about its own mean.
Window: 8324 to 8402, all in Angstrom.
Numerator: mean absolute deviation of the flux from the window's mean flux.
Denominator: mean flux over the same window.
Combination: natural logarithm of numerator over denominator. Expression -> -3.7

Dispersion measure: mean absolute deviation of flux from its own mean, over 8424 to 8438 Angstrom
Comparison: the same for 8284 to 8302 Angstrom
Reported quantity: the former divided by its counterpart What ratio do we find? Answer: 0.44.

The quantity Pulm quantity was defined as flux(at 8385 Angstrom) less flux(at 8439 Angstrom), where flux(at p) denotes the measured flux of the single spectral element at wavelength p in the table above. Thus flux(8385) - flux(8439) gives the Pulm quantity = 1.4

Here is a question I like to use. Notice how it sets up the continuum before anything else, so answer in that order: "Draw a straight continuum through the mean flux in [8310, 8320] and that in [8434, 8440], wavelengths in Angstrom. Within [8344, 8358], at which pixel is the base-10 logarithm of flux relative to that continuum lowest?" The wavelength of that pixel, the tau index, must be 8353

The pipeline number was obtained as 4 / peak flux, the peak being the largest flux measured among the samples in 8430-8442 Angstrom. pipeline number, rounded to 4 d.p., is 0.0889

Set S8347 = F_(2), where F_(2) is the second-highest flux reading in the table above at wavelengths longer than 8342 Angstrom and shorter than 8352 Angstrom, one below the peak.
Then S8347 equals 43.1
